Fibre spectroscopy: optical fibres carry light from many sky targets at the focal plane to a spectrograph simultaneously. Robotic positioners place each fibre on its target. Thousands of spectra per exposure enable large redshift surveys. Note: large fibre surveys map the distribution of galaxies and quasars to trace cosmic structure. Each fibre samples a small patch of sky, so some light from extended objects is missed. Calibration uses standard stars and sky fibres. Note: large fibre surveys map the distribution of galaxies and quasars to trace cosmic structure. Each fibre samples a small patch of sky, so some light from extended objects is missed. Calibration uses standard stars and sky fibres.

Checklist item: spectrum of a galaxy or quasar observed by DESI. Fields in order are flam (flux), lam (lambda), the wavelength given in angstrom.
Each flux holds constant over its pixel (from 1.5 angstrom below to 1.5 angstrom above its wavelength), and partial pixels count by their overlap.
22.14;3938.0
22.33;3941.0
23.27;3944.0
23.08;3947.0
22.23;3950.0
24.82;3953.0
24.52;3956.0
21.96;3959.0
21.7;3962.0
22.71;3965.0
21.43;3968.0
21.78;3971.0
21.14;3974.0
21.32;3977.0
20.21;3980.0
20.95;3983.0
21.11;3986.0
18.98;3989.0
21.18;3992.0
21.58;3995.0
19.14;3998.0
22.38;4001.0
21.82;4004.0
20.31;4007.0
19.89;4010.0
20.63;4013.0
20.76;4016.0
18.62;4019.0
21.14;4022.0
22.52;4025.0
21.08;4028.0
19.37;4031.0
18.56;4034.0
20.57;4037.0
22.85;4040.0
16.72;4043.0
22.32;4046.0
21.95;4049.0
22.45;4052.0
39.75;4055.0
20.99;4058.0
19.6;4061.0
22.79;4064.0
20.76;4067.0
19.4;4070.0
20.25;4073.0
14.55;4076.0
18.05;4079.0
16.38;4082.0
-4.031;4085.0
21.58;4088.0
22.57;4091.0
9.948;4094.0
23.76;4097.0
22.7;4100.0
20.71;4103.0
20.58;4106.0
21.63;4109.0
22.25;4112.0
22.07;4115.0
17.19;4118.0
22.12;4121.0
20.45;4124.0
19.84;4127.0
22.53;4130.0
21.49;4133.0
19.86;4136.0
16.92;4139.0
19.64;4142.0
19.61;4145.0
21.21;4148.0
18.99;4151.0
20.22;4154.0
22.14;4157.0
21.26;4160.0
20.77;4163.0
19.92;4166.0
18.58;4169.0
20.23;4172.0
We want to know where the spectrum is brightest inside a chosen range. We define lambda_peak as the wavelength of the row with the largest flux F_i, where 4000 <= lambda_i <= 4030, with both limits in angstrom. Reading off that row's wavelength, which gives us 4025.0 angstrom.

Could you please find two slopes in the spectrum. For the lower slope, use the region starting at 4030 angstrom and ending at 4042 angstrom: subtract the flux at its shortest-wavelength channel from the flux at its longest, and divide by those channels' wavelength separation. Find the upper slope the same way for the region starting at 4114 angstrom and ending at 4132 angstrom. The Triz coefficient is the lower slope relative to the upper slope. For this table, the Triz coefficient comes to 12.6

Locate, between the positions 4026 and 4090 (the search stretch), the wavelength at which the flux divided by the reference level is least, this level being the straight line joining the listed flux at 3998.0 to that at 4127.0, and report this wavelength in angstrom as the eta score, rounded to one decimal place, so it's 4085.0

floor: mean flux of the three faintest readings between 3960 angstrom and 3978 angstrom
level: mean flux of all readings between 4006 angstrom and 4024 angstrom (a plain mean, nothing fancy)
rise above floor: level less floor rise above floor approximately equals -1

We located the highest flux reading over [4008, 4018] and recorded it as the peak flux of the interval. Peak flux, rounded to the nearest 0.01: 20.76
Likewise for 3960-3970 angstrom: 22.71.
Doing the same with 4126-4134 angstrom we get 22.53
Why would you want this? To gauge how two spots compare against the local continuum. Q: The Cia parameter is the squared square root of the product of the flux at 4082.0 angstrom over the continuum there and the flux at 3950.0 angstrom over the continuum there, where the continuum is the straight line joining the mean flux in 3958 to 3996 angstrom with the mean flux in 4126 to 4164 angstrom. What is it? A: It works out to 0.82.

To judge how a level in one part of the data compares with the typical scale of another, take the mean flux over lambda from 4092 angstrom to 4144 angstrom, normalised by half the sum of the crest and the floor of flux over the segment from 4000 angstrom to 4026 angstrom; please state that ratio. 0.98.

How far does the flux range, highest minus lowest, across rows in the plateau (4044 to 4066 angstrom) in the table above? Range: 20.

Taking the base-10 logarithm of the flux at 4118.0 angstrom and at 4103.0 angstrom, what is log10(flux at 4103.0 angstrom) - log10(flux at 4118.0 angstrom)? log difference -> 0.081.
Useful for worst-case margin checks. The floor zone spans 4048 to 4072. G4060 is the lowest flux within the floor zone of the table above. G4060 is 19.4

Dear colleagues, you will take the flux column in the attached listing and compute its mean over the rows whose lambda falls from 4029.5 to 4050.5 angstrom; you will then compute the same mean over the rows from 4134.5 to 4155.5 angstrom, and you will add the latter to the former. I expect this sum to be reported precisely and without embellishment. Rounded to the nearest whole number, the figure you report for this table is 40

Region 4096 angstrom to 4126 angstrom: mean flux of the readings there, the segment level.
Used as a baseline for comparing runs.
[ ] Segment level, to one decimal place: 21.3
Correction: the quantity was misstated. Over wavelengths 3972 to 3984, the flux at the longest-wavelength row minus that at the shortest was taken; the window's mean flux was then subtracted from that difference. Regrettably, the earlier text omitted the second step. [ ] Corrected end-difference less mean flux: -21.1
